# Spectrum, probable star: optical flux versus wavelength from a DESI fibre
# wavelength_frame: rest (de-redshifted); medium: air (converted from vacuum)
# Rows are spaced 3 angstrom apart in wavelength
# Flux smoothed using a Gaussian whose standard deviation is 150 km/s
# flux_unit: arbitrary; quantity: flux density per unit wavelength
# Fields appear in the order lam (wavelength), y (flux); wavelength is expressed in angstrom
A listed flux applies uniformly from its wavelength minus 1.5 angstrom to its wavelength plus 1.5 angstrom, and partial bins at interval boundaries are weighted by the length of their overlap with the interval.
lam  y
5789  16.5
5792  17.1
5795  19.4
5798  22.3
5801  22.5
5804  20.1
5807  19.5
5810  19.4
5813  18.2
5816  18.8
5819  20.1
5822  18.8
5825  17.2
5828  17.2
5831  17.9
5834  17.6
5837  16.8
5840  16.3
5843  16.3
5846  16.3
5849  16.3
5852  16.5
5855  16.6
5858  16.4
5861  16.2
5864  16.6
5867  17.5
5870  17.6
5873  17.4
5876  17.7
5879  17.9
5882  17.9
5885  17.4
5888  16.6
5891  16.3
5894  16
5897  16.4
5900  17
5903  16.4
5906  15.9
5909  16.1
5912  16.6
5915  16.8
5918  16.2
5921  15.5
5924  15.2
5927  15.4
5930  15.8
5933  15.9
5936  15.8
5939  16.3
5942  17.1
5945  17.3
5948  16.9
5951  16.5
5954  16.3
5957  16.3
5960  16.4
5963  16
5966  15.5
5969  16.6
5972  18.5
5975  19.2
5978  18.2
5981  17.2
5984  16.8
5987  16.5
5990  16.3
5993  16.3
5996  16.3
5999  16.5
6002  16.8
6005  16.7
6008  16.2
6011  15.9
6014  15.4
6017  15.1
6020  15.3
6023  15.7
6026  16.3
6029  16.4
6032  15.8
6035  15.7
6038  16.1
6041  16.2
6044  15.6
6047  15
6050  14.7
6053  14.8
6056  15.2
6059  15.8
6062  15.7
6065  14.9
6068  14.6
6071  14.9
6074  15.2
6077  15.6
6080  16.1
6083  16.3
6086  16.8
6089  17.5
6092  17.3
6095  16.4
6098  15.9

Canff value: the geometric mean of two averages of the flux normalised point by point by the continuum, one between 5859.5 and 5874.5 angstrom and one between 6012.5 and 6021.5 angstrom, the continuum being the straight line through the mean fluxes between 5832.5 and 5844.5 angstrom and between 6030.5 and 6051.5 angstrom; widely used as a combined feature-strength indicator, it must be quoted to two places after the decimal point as 1.00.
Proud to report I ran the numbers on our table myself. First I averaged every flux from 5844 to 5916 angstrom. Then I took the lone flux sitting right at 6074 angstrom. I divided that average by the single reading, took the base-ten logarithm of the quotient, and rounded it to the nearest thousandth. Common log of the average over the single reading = 0.043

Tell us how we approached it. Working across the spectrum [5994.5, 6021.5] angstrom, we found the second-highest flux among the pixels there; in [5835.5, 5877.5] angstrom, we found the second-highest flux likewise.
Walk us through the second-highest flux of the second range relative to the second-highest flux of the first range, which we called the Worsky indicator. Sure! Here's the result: 1.05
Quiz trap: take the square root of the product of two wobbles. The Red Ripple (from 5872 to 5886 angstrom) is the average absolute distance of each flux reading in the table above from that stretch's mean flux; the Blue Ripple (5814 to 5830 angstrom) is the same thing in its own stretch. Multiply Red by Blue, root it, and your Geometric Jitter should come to 0.45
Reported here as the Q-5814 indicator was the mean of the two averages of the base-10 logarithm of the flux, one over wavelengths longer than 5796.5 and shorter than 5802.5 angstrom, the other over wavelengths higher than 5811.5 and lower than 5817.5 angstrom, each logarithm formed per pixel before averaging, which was 1.309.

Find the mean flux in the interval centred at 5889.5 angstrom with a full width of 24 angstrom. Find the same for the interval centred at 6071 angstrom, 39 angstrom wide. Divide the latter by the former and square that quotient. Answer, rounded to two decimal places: 0.85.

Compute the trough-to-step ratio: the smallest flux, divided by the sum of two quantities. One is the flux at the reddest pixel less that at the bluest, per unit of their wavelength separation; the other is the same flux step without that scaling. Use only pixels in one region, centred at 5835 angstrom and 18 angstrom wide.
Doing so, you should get -17.0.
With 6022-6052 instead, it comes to -14.2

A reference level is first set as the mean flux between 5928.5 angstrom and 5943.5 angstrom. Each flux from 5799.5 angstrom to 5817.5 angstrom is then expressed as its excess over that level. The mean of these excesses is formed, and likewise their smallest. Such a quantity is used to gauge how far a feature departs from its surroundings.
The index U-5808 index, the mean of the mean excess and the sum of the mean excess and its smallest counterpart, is 4.6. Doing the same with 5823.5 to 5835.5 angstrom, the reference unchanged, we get 1.8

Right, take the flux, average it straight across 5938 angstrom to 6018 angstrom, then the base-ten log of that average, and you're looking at 1.22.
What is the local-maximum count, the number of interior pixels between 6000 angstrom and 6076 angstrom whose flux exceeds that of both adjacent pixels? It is 3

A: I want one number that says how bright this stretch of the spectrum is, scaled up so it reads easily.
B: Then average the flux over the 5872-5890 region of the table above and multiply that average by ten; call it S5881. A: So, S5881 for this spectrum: 175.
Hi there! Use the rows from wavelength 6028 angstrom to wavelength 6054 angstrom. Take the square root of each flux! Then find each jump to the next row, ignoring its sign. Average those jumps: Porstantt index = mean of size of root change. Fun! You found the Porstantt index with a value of 0.044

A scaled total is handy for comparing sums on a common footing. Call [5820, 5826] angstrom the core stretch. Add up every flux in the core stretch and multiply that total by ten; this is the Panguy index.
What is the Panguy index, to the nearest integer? 360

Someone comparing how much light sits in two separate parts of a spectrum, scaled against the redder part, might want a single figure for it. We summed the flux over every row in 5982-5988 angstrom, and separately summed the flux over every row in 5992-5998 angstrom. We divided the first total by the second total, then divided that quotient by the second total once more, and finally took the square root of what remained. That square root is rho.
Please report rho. 0.177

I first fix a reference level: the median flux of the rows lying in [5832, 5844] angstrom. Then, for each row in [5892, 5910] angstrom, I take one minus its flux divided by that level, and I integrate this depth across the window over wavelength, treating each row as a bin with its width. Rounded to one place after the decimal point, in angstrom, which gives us 0.3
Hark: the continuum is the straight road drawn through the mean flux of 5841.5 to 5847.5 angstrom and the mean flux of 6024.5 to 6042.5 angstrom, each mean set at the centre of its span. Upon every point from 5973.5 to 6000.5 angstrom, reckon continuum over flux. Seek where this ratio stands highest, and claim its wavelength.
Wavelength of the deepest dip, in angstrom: 5990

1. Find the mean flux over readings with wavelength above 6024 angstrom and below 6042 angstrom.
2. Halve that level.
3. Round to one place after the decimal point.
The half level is 8.0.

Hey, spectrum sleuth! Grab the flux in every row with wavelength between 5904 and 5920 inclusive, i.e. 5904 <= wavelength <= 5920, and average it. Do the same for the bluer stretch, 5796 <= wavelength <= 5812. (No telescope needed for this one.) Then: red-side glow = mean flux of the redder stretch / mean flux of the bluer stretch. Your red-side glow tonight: 0.79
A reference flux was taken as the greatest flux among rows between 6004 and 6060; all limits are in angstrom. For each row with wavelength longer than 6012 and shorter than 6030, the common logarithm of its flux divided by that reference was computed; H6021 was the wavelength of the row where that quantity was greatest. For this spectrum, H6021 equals 6029 angstrom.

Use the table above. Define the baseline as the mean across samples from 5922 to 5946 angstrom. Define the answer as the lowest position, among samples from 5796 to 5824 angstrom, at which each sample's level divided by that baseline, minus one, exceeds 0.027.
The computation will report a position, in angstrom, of 5798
